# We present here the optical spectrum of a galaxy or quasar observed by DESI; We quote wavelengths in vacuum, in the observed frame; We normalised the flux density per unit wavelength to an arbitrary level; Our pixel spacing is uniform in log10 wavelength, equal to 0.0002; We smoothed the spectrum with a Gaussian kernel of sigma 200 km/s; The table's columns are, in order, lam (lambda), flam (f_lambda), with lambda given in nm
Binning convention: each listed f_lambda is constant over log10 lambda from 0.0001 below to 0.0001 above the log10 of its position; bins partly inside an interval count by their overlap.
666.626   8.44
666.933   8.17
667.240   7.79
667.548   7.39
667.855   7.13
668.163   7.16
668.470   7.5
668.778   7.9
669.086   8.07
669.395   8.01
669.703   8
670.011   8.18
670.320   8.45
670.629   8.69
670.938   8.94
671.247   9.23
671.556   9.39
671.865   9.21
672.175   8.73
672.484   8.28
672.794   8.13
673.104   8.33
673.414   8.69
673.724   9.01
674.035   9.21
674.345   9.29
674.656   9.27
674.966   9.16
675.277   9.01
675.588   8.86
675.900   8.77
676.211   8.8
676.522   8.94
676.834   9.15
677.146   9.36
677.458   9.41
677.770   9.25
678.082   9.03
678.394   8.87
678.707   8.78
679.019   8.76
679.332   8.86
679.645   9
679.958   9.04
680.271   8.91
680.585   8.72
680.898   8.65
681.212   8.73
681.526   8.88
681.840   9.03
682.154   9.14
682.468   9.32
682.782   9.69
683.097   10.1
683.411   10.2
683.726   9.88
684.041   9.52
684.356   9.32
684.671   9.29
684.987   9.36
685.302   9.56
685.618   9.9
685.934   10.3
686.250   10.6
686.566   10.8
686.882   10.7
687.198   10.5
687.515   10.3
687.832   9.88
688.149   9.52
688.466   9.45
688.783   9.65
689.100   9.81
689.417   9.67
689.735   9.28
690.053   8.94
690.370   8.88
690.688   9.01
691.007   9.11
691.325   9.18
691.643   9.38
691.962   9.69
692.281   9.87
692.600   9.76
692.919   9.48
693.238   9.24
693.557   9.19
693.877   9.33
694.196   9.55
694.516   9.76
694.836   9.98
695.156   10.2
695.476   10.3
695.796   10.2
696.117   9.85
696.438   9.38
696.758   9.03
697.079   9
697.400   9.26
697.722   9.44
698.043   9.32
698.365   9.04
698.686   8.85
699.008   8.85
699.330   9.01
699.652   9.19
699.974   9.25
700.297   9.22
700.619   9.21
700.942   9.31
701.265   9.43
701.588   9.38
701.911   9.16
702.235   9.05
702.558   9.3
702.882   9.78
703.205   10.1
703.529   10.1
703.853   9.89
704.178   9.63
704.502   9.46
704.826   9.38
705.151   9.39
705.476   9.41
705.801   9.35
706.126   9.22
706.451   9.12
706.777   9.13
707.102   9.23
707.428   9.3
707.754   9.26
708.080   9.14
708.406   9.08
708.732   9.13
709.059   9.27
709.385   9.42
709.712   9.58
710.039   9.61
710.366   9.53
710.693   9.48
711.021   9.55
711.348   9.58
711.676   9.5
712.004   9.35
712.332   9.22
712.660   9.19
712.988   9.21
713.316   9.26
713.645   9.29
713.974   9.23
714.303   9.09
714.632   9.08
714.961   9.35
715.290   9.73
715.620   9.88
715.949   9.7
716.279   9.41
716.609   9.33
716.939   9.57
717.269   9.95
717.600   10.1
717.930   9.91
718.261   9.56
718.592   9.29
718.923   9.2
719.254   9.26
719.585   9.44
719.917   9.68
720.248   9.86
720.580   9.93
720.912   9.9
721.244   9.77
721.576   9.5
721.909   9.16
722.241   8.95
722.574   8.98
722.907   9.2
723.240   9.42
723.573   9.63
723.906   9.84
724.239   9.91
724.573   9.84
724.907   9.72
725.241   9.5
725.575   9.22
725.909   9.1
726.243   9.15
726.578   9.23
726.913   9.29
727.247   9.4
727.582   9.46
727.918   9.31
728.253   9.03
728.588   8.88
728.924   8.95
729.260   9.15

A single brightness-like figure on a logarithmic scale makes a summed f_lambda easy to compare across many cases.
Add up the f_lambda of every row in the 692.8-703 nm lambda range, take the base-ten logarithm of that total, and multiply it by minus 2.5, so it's -6.19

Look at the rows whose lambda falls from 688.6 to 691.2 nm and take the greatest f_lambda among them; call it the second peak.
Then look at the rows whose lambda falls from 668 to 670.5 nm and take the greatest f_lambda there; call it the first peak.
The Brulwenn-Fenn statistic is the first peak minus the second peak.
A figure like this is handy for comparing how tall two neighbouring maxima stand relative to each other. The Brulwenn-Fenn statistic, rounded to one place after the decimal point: -1.4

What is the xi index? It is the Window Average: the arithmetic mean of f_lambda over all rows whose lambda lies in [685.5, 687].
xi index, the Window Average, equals 10.5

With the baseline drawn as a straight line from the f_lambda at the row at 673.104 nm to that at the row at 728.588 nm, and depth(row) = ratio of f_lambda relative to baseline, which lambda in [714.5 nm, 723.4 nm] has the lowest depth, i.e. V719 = 722.241 nm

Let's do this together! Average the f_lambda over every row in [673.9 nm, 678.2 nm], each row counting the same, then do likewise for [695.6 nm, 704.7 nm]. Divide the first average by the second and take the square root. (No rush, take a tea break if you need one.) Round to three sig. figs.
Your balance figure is 0.985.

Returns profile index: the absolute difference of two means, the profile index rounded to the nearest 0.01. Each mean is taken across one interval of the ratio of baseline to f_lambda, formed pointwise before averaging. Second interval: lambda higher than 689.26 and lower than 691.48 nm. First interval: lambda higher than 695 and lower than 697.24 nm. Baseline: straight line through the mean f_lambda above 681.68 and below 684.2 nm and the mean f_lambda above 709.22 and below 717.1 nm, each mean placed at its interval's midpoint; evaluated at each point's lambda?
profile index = 0.06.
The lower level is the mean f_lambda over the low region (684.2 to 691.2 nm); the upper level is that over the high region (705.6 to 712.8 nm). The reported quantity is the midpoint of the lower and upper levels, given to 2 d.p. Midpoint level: 9.52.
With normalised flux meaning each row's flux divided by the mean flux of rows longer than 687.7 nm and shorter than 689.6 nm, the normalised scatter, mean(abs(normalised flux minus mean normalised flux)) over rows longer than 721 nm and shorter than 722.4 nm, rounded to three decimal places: 0.030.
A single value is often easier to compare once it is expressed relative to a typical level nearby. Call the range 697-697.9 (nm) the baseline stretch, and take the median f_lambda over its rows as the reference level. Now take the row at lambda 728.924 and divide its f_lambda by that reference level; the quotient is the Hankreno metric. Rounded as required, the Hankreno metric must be 0.967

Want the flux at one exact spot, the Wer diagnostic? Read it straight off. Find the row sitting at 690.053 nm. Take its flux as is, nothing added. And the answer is 8.94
